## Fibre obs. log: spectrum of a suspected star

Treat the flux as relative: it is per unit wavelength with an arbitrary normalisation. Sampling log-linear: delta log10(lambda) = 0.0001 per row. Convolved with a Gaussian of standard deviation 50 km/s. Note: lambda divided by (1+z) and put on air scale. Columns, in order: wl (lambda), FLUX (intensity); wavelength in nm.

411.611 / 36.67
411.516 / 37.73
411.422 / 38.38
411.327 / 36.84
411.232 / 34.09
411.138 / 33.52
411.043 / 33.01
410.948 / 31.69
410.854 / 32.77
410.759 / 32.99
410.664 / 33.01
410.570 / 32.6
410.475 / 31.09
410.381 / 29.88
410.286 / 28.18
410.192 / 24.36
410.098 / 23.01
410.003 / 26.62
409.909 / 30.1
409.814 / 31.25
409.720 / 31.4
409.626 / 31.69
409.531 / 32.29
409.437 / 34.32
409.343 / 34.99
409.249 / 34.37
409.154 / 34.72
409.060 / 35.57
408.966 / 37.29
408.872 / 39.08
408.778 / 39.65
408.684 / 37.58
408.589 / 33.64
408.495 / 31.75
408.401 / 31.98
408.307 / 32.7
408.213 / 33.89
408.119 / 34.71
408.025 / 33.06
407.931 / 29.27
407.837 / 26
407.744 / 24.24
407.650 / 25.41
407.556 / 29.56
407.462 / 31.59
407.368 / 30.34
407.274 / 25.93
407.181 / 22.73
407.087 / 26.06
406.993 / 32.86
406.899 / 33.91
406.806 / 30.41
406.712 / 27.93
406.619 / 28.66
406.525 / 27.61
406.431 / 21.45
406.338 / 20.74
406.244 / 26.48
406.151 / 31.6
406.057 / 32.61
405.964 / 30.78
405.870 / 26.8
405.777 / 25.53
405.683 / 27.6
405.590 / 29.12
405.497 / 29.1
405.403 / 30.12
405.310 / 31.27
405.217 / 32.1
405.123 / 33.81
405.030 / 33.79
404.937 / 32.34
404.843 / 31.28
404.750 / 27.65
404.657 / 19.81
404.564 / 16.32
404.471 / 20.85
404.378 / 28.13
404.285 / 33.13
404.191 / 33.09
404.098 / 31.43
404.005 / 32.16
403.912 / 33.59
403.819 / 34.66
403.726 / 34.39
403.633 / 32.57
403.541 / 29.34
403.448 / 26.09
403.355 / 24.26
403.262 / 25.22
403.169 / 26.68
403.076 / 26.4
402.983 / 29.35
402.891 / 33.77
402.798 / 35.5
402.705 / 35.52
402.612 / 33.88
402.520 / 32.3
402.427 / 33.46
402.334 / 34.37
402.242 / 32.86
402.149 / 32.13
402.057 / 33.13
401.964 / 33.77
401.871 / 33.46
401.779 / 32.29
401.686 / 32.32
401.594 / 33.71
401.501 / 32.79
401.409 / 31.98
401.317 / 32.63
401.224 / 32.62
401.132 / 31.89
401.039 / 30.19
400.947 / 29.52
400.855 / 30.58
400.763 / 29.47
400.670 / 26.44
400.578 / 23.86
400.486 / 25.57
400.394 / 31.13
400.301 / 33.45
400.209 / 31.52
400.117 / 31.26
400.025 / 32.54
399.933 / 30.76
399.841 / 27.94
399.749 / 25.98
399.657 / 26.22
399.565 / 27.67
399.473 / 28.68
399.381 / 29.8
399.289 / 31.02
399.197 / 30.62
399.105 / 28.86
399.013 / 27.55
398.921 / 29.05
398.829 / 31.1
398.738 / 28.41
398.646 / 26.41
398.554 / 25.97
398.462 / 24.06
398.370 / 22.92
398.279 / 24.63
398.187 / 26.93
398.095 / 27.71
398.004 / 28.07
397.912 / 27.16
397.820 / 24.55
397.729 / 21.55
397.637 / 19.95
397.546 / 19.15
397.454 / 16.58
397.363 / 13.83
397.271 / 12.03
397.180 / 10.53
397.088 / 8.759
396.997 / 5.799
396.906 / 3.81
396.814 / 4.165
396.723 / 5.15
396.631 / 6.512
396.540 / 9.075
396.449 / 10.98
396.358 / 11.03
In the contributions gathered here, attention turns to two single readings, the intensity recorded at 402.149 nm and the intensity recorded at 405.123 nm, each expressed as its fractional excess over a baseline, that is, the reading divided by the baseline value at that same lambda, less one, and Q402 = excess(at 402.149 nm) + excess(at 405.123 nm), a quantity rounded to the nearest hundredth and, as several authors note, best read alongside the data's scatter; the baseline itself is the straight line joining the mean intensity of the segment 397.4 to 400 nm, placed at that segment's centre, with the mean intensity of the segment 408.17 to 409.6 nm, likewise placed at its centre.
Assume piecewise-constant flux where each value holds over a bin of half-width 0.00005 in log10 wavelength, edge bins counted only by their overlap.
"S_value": 0.16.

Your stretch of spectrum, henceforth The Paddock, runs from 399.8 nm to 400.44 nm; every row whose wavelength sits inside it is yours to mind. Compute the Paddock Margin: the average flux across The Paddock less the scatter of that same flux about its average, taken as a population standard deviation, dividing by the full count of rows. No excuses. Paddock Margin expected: 30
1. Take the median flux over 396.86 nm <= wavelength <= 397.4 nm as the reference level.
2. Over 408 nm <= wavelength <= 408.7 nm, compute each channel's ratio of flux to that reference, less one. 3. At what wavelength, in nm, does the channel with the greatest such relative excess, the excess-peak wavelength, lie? 408.684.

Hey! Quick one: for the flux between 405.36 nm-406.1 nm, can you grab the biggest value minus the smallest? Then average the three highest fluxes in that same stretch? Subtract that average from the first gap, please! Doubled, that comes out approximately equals -48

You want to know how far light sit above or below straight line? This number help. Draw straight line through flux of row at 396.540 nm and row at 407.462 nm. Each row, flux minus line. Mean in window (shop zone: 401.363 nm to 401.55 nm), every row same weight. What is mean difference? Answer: 13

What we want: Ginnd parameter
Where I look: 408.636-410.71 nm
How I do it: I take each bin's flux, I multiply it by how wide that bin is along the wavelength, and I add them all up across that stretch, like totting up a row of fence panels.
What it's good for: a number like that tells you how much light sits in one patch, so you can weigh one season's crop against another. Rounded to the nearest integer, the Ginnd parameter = 67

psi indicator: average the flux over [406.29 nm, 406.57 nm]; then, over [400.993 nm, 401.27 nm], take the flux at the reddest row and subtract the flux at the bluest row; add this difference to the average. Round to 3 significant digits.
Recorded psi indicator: 25.7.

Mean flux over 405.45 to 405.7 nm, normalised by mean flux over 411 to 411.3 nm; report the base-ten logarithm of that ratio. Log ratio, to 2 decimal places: -0.07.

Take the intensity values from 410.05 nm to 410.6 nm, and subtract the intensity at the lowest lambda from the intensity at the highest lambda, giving 9.6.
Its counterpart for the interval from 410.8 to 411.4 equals 4.1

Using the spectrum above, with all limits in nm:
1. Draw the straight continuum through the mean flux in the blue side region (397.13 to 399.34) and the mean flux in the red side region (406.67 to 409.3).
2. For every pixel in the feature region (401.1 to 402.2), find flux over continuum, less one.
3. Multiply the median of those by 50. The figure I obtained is 11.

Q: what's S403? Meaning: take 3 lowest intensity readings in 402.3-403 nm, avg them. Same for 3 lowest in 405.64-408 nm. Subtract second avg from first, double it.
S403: 20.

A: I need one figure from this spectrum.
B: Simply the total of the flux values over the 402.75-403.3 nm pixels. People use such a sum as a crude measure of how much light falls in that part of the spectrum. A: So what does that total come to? 177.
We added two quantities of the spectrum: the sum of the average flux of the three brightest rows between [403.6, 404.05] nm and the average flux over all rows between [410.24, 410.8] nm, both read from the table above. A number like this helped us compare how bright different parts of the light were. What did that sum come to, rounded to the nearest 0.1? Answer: 65.5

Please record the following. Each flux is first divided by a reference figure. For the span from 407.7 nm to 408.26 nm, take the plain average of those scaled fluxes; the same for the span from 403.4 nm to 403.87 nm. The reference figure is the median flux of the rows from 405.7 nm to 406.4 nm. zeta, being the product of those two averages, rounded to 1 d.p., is 1.3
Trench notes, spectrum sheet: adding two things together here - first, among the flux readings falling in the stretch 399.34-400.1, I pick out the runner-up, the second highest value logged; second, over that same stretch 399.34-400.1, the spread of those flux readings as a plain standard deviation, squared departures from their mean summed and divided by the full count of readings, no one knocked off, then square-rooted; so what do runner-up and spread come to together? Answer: 32.9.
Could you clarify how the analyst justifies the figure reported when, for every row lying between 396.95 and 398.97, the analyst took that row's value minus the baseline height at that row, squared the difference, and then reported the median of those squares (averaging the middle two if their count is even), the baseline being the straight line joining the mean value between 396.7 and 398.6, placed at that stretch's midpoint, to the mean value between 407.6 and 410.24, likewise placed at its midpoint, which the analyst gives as 47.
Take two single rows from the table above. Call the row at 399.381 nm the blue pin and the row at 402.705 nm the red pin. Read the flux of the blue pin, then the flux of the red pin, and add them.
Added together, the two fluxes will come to 65.3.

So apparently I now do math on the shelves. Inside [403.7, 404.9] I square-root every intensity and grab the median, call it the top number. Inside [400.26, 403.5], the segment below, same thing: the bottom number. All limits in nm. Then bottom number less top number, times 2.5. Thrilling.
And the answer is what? 0.2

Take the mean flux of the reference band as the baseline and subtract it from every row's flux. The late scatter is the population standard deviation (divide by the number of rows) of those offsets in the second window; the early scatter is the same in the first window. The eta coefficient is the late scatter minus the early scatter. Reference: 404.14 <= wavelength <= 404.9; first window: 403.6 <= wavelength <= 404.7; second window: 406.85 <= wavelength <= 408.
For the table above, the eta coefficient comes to -3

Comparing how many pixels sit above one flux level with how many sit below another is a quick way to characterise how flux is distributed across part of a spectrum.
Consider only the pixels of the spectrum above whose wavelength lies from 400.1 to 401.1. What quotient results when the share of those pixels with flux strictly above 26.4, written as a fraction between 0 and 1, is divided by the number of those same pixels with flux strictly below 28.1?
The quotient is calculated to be 0.27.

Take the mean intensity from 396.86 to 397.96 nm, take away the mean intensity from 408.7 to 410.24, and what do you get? -17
